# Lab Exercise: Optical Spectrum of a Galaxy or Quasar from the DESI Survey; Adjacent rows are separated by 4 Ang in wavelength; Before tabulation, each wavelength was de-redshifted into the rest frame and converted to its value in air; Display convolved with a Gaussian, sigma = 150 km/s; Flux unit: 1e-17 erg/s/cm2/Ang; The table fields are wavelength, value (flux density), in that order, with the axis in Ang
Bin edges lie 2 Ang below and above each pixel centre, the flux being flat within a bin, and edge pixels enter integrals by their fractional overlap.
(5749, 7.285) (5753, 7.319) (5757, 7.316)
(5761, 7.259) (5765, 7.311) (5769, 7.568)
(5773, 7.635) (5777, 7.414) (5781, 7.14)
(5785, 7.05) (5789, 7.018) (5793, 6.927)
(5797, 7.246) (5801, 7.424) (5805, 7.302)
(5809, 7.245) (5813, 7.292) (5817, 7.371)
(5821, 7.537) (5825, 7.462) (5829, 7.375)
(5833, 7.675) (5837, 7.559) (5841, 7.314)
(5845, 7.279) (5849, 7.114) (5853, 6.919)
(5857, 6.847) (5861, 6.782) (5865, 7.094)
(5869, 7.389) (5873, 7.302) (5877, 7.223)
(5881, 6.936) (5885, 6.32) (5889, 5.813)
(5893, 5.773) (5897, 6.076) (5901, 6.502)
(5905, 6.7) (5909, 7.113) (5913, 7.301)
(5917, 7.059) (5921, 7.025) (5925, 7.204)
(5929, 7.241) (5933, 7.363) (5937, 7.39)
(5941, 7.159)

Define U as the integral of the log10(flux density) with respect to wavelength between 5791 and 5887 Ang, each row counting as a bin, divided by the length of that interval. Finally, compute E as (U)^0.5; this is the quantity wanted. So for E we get 0.926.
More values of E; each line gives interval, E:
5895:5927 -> 0.915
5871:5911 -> 0.904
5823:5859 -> 0.928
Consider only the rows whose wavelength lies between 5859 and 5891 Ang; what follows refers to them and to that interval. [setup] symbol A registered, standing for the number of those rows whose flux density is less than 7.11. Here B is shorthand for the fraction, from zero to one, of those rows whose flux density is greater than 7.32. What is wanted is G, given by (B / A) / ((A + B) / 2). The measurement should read 0.01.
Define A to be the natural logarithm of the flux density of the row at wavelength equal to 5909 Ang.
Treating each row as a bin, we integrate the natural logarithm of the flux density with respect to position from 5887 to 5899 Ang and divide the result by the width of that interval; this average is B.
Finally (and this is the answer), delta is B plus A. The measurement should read 3.73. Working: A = 1.96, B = 1.77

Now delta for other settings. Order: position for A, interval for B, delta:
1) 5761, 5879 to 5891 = 3.83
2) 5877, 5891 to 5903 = 3.79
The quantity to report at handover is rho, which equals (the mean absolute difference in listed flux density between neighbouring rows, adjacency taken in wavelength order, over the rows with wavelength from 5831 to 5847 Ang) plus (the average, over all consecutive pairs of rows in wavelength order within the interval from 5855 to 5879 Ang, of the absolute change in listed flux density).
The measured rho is 0.30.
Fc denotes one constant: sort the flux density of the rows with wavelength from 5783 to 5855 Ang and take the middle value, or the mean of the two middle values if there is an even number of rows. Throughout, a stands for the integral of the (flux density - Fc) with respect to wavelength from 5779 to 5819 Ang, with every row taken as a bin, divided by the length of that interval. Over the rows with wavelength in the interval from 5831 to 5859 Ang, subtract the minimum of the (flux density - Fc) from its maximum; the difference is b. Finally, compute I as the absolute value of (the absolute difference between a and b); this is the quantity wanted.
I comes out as 0.92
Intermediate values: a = -0.10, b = 0.83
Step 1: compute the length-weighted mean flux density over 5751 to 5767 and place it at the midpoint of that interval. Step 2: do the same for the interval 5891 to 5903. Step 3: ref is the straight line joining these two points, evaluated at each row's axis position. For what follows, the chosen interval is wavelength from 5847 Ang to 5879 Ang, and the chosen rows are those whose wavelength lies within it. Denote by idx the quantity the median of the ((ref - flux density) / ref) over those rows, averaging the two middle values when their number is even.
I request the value -0.10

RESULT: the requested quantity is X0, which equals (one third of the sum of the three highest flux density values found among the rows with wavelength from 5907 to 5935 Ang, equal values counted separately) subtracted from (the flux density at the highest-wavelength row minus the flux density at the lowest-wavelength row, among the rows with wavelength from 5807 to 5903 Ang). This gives -8.0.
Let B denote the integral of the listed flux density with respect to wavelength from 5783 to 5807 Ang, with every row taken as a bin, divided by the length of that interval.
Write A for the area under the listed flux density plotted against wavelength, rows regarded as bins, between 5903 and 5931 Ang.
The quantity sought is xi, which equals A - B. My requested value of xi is 191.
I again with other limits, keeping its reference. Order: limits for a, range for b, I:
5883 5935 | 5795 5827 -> 0.86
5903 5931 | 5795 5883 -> 1.10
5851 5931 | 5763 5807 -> 1.17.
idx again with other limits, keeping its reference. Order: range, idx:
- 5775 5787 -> 0.00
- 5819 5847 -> -0.11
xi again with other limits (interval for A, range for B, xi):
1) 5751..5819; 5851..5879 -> 488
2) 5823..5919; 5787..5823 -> 660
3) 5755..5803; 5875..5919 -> 343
